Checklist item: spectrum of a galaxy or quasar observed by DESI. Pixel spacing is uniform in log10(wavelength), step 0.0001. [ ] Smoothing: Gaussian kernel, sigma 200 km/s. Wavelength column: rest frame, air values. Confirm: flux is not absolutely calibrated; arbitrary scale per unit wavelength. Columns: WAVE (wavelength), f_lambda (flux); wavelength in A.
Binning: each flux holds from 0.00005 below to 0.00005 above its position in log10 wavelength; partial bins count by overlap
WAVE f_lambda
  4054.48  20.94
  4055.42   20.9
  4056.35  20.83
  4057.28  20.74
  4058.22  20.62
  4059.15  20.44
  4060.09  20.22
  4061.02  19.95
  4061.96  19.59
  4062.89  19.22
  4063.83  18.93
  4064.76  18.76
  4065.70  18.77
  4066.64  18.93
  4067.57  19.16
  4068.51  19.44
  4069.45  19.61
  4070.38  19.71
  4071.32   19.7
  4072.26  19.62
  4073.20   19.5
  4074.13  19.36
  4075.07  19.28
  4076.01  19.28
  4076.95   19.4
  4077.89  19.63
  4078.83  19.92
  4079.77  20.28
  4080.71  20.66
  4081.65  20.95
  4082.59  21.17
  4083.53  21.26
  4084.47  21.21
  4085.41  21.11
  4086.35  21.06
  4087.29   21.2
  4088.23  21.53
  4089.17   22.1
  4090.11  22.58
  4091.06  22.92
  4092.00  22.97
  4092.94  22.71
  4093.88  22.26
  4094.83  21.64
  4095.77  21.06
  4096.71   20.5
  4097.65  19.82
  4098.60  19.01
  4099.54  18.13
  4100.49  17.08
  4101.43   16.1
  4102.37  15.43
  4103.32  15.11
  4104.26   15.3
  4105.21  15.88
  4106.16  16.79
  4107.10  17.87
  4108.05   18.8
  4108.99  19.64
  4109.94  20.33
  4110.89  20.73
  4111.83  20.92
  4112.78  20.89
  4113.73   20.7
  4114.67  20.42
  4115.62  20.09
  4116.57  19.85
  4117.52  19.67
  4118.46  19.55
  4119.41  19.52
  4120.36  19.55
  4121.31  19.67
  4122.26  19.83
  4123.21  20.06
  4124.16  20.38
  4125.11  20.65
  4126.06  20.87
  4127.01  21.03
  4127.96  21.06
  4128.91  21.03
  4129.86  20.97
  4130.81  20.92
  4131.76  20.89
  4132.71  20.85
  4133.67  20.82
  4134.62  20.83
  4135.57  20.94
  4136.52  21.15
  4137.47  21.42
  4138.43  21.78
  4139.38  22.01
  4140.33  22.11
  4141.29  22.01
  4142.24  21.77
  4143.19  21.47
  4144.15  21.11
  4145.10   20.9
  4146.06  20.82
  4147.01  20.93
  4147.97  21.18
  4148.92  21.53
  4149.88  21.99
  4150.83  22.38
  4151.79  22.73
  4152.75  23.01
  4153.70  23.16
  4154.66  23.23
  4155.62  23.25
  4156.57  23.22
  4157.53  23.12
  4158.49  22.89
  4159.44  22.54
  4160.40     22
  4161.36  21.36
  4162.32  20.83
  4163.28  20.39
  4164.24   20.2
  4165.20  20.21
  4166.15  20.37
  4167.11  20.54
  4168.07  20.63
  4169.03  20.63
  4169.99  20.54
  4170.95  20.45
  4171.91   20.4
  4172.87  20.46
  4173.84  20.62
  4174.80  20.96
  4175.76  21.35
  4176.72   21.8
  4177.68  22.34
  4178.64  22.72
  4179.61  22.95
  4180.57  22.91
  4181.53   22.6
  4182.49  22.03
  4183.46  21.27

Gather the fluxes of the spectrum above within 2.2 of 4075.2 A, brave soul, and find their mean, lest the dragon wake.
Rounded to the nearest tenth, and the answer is 19.4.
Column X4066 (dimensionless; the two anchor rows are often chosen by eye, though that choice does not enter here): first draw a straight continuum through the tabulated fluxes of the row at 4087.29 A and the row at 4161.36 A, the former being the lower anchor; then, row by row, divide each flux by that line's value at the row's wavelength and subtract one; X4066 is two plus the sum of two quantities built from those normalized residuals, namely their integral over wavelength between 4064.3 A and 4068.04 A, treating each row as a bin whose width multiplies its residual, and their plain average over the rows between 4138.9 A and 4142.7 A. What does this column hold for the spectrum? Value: 1.63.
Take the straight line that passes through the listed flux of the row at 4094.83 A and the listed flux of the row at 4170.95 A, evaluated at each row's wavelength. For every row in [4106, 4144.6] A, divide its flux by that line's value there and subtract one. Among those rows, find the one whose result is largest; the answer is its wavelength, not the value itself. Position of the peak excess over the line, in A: 4140.33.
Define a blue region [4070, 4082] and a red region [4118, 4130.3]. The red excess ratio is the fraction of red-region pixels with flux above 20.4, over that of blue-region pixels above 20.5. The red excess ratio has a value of 3.0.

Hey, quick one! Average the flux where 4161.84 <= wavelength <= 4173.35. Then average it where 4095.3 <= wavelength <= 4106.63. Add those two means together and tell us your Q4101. 38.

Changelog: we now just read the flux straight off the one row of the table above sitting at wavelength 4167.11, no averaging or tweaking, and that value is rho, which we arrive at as 20.54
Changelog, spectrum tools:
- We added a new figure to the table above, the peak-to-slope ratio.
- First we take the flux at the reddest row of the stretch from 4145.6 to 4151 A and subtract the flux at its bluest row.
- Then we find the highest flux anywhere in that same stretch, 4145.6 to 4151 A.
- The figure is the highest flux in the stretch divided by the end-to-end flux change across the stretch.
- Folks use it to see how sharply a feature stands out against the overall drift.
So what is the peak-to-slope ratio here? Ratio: 14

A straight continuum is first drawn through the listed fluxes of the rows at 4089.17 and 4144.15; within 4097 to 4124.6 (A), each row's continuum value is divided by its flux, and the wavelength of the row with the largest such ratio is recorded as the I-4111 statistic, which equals 4103.32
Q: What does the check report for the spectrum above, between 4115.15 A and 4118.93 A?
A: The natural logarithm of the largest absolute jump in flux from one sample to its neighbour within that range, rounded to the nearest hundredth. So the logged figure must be -1.43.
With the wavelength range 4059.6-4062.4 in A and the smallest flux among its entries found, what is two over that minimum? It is 0.102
